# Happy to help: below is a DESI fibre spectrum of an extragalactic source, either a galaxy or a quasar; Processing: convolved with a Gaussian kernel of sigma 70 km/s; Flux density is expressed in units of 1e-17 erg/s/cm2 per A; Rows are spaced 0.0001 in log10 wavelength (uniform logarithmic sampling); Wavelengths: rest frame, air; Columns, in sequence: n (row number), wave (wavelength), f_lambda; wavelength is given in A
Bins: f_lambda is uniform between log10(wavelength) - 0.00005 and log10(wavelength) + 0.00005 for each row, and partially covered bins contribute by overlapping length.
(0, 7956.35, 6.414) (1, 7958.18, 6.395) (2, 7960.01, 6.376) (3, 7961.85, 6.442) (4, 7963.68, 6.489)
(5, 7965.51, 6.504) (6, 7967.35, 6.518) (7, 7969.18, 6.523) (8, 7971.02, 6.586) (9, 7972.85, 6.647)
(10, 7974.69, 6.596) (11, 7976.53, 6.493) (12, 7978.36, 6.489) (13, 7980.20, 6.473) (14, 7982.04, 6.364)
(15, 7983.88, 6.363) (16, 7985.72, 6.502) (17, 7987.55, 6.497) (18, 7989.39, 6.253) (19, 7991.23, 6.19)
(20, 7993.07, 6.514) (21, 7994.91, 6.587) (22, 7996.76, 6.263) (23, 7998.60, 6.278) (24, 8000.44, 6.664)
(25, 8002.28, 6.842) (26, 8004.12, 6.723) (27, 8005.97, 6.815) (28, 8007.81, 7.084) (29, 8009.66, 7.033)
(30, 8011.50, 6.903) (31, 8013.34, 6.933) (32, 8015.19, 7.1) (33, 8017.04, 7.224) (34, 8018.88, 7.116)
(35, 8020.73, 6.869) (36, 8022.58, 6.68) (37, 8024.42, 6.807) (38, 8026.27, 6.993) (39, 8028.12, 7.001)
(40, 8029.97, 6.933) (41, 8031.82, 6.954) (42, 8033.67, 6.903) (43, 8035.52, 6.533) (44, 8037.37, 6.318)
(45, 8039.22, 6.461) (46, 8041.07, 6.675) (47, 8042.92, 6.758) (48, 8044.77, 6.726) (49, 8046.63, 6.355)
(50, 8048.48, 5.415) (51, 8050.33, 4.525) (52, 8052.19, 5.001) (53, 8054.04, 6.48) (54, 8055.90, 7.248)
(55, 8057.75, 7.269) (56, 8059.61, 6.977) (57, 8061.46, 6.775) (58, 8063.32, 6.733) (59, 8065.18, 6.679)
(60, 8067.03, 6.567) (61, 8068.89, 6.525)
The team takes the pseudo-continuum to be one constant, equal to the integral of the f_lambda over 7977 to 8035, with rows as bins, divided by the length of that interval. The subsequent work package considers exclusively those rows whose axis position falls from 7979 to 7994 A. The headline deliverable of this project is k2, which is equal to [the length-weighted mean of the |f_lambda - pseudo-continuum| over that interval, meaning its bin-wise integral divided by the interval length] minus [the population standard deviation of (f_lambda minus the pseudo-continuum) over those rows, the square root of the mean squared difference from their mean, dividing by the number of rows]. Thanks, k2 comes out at 0.21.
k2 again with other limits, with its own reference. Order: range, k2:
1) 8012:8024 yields 0.09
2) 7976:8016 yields -0.01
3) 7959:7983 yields 0.14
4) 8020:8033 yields 0.08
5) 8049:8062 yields -0.20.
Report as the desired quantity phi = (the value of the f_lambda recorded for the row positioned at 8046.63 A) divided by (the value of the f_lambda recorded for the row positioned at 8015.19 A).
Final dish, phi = 0.895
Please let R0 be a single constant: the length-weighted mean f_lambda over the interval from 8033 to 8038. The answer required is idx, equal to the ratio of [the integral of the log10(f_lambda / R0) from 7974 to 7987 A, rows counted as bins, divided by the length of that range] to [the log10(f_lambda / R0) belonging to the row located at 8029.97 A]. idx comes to -0.4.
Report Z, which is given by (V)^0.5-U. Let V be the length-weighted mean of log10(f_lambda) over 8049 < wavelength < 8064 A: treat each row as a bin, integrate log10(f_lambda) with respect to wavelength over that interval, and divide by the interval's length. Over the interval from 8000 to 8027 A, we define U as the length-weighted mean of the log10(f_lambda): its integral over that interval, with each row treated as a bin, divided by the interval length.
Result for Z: 0.052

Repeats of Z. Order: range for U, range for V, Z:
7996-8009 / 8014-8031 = 0.094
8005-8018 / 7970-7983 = 0.056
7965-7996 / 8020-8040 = 0.100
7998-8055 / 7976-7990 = 0.081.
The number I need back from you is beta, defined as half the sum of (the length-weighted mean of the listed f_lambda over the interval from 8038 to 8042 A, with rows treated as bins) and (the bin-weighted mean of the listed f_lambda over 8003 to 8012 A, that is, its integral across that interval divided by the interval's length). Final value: 6.73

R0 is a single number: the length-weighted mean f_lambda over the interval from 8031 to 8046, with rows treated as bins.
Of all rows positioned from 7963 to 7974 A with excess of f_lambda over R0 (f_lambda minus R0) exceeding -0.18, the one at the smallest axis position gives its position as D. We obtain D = 7963.68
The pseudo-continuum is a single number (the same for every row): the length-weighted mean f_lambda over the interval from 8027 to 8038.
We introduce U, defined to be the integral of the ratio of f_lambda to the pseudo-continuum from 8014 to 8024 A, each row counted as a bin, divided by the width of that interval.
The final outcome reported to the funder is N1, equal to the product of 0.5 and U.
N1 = 0.51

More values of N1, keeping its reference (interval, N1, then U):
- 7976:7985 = 0.47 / 0.95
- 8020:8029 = 0.51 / 1.01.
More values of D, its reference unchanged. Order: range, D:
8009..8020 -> 8009.66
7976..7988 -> 7976.53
